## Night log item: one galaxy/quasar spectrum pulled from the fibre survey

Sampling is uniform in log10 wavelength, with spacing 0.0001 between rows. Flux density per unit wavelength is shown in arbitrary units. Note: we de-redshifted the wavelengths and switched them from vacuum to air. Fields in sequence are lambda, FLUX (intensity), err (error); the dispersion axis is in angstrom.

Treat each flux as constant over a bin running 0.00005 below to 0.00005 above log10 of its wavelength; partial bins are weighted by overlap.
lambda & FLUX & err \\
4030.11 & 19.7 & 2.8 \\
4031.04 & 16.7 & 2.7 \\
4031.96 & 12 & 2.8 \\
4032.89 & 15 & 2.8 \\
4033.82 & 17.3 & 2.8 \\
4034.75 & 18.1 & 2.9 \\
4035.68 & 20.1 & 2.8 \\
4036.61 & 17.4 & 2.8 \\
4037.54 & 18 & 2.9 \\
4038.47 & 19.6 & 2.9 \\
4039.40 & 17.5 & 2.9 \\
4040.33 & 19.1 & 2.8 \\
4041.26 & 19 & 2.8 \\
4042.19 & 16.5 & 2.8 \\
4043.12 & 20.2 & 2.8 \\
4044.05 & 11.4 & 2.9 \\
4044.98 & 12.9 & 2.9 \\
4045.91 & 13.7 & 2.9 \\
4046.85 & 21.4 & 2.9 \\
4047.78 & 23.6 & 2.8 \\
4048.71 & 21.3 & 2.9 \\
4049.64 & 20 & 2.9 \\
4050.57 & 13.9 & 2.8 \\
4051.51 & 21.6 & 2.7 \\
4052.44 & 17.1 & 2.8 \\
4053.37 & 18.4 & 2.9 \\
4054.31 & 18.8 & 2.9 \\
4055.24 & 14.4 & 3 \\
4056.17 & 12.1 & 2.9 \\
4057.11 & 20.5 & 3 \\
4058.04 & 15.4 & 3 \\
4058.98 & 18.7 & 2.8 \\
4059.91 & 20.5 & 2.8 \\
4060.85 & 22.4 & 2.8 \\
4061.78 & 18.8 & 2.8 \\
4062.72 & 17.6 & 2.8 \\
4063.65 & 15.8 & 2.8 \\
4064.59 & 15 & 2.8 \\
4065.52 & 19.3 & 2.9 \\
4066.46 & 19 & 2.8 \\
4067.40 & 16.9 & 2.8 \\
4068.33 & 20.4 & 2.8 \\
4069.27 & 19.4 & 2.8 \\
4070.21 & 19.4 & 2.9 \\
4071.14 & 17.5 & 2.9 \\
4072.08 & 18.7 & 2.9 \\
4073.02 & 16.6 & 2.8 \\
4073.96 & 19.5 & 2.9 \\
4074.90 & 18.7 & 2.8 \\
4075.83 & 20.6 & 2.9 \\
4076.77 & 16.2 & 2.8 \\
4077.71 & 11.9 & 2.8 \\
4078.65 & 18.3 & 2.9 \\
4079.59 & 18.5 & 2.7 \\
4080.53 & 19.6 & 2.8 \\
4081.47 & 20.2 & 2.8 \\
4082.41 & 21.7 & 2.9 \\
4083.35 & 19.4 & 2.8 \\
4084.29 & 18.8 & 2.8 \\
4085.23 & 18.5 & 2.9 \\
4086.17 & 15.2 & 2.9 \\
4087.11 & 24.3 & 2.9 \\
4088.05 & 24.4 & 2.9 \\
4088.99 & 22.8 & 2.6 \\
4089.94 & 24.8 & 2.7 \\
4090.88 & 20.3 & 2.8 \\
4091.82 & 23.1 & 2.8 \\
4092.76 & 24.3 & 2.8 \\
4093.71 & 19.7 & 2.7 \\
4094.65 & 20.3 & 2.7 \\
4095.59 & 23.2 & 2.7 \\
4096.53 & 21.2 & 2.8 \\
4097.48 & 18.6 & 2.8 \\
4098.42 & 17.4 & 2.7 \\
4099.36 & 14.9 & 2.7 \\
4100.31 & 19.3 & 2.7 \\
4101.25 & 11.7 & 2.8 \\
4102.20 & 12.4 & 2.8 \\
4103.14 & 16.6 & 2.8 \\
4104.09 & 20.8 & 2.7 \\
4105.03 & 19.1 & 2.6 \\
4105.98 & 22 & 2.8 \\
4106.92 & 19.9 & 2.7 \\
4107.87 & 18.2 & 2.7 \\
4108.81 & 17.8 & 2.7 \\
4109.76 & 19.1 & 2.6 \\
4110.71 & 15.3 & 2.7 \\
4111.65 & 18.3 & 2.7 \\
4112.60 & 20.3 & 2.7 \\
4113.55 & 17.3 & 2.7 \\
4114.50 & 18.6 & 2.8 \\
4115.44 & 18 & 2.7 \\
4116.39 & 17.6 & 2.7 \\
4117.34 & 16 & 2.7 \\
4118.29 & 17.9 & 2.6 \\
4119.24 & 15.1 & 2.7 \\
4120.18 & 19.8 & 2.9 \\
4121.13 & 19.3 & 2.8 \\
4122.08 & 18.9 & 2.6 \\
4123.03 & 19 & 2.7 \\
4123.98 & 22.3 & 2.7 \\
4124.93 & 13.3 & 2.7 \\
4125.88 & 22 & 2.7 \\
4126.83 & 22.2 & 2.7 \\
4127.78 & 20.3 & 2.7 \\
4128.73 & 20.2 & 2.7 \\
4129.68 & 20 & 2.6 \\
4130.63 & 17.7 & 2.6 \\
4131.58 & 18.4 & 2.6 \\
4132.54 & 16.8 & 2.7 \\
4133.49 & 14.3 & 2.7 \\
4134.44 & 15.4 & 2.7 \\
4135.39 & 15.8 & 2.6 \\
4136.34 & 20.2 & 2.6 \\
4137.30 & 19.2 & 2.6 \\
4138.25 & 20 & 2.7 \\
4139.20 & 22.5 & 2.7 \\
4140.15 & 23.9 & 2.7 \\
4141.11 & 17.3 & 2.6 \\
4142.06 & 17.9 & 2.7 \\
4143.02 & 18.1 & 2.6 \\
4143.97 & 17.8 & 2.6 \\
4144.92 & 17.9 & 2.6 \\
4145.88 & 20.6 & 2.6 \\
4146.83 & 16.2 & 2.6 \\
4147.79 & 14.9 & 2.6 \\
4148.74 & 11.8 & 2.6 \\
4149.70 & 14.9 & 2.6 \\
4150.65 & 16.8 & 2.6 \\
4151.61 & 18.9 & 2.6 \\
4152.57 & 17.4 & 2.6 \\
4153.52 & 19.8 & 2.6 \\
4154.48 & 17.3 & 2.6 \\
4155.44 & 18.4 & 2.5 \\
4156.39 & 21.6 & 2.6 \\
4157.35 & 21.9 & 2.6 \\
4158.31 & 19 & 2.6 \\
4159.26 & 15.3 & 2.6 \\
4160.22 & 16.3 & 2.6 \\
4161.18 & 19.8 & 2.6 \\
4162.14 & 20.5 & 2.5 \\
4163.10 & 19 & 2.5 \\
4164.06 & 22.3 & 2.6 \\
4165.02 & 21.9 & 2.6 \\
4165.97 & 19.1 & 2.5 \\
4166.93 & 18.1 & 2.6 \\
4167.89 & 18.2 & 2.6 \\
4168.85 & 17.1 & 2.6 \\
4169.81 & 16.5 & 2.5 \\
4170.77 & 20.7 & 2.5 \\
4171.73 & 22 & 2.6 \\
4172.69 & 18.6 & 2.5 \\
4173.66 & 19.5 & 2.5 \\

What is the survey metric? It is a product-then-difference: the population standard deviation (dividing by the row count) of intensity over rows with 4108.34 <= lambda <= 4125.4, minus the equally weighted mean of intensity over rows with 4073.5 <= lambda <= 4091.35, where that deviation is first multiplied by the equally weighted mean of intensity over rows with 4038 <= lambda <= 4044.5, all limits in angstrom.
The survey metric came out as 16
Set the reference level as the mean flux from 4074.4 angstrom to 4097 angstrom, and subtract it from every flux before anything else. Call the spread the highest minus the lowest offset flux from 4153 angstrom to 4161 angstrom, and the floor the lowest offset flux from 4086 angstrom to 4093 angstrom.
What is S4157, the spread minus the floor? 12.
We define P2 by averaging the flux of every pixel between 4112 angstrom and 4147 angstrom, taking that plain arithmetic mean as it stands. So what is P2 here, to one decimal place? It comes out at 18.6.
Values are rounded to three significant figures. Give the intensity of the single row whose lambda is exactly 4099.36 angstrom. 14.9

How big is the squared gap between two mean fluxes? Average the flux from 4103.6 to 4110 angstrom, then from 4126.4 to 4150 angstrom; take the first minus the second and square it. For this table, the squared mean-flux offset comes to 1.9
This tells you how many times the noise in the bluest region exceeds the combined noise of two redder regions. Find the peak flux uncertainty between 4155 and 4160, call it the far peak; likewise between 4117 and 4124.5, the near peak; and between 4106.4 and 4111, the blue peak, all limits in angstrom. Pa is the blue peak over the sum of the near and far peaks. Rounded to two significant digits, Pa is 0.49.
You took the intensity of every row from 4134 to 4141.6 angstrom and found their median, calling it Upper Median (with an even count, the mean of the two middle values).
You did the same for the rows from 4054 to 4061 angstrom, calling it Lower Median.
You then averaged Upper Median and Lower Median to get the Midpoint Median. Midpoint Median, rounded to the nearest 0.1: 19.2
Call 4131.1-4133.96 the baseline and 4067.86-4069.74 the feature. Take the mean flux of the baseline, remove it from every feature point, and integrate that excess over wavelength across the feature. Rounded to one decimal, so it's 6.4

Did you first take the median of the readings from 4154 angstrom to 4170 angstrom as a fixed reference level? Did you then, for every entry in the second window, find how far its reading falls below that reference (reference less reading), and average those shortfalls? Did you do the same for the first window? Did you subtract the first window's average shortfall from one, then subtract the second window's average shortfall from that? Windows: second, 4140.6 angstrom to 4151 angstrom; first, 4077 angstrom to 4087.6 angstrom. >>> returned -1.5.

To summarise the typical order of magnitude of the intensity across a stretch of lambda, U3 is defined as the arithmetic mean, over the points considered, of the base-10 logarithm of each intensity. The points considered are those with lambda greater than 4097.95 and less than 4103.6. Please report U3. 1.18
